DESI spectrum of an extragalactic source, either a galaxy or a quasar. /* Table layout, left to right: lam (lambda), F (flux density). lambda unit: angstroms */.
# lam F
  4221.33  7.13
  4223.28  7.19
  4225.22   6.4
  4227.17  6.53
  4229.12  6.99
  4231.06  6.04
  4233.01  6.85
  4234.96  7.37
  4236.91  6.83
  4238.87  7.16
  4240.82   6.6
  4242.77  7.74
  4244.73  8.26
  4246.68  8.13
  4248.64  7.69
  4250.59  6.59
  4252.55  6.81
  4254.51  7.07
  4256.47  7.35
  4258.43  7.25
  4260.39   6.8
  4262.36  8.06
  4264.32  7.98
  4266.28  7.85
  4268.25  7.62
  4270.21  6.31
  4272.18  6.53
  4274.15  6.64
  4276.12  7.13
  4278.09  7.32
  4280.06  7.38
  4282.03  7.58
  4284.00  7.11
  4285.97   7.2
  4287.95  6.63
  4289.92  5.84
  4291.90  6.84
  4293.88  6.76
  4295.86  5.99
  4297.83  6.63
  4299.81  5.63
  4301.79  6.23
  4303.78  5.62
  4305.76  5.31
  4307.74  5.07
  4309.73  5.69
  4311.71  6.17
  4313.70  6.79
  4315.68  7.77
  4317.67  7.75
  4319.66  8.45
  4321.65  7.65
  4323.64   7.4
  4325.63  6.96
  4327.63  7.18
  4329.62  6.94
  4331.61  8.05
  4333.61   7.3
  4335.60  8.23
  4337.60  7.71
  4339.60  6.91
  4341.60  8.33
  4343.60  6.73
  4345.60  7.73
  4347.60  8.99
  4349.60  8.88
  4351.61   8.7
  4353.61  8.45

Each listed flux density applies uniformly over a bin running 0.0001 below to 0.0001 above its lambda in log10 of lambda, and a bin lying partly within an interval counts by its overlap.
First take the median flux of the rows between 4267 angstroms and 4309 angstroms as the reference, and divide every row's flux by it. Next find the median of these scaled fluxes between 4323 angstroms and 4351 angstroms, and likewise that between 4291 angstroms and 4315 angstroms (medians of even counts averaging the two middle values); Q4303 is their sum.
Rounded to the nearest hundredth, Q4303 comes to 2.06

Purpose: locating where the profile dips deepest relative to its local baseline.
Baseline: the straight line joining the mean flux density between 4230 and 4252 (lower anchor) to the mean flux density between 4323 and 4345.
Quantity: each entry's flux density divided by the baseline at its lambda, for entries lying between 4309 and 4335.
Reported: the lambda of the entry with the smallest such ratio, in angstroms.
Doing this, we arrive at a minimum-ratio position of 4309.73 angstroms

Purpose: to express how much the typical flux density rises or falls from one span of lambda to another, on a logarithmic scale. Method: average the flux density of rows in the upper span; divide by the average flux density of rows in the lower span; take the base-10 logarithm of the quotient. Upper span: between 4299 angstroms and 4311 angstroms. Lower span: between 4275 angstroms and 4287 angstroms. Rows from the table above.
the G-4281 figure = -0.11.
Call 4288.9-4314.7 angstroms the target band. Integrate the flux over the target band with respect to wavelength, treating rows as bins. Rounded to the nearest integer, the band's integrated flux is 156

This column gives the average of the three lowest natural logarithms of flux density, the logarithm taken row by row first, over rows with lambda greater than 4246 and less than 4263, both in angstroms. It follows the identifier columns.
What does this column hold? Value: 1.91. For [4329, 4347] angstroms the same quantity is 1.93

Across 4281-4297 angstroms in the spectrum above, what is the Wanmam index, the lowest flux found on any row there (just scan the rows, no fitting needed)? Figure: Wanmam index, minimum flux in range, 5.84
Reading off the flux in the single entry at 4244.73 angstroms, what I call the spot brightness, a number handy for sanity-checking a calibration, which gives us 8.26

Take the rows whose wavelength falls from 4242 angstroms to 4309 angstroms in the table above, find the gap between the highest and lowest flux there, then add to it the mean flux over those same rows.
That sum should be 10.1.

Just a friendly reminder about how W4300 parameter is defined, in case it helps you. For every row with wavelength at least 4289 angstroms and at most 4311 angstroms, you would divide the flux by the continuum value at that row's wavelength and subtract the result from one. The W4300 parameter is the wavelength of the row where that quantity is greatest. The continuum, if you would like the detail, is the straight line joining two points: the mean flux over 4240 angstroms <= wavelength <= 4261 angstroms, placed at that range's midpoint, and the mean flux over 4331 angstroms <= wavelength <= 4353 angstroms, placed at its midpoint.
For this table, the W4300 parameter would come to 4307.74 angstroms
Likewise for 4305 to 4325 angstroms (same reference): 4307.74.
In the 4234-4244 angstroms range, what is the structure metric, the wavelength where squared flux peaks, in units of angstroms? 4242.77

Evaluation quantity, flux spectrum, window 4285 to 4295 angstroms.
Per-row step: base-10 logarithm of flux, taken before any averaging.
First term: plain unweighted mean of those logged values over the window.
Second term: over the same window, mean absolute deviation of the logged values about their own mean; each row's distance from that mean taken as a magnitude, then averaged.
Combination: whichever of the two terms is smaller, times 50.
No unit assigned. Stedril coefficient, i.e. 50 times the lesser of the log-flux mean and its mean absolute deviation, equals 1.1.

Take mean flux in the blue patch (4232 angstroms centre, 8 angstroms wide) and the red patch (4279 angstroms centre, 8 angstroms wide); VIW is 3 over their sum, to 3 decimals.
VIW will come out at 0.212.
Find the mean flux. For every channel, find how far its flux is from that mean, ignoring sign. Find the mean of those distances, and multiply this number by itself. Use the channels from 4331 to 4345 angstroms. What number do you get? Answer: 0.29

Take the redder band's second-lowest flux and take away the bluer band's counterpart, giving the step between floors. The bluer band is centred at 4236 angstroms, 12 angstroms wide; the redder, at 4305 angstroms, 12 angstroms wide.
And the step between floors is -1.3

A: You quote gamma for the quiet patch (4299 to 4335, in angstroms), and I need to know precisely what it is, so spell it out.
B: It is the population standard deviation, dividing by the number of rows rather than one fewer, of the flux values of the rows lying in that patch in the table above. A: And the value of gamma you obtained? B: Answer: 0.99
